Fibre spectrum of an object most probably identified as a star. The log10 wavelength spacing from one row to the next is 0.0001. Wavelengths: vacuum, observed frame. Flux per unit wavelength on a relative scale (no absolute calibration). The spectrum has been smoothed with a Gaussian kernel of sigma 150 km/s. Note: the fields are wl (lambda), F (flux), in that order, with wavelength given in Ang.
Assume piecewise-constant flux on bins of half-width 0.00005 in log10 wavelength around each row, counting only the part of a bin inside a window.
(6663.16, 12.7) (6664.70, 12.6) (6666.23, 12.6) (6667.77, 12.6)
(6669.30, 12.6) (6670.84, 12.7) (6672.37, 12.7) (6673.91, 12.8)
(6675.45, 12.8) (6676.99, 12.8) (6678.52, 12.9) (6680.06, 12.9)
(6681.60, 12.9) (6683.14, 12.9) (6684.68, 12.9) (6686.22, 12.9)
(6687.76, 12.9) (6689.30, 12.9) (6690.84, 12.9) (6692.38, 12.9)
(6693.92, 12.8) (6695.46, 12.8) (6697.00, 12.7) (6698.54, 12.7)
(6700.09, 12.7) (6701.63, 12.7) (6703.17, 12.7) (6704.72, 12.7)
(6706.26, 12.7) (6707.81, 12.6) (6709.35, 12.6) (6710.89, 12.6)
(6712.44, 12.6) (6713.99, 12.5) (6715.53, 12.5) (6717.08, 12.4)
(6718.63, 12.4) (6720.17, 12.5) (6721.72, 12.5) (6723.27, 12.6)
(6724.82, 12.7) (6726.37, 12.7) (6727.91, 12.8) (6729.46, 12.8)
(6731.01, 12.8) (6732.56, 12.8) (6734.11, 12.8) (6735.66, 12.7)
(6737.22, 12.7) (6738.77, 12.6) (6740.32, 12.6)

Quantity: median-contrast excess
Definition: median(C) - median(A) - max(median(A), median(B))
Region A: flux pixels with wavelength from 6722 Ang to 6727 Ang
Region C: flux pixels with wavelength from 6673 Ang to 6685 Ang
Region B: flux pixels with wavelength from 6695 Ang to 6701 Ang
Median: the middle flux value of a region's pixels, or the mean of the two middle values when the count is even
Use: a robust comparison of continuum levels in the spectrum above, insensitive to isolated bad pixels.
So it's -12.5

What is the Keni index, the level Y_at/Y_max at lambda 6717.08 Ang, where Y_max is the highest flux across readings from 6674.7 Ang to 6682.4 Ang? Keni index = 0.961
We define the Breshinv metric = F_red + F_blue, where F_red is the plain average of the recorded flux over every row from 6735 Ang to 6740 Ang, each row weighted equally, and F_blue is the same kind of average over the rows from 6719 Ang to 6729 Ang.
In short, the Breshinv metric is 25.3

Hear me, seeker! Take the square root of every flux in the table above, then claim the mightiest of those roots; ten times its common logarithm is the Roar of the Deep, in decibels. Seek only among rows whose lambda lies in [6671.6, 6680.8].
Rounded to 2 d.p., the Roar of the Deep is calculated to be 5.55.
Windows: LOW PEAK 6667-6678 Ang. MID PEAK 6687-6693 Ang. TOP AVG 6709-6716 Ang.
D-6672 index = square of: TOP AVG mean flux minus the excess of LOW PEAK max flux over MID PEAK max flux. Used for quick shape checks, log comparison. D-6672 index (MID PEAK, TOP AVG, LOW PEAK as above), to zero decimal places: 160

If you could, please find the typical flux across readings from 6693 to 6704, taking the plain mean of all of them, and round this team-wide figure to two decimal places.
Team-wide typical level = 12.73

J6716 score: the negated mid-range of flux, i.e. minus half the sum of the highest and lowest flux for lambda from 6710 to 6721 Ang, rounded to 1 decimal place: -12.5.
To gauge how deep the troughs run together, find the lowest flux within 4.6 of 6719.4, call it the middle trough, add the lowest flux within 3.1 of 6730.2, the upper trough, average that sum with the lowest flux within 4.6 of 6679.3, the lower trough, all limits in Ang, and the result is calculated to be 19.0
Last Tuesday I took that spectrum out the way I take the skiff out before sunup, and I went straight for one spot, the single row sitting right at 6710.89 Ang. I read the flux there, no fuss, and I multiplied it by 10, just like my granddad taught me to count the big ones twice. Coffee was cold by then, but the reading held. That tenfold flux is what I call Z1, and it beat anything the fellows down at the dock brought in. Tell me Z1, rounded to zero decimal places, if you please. 126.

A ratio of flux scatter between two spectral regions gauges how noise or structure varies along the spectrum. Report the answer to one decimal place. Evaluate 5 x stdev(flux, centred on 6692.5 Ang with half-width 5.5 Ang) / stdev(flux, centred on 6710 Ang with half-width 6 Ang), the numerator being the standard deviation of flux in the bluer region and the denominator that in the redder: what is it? 5.2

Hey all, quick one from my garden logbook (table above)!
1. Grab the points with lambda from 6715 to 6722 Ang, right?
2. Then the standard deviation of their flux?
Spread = 0.05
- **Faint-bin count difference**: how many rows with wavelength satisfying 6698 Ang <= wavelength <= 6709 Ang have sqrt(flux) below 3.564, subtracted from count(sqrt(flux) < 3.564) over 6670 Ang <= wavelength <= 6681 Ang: -5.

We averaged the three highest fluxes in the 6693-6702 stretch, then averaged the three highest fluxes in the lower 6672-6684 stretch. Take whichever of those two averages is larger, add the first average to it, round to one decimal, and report 25.7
